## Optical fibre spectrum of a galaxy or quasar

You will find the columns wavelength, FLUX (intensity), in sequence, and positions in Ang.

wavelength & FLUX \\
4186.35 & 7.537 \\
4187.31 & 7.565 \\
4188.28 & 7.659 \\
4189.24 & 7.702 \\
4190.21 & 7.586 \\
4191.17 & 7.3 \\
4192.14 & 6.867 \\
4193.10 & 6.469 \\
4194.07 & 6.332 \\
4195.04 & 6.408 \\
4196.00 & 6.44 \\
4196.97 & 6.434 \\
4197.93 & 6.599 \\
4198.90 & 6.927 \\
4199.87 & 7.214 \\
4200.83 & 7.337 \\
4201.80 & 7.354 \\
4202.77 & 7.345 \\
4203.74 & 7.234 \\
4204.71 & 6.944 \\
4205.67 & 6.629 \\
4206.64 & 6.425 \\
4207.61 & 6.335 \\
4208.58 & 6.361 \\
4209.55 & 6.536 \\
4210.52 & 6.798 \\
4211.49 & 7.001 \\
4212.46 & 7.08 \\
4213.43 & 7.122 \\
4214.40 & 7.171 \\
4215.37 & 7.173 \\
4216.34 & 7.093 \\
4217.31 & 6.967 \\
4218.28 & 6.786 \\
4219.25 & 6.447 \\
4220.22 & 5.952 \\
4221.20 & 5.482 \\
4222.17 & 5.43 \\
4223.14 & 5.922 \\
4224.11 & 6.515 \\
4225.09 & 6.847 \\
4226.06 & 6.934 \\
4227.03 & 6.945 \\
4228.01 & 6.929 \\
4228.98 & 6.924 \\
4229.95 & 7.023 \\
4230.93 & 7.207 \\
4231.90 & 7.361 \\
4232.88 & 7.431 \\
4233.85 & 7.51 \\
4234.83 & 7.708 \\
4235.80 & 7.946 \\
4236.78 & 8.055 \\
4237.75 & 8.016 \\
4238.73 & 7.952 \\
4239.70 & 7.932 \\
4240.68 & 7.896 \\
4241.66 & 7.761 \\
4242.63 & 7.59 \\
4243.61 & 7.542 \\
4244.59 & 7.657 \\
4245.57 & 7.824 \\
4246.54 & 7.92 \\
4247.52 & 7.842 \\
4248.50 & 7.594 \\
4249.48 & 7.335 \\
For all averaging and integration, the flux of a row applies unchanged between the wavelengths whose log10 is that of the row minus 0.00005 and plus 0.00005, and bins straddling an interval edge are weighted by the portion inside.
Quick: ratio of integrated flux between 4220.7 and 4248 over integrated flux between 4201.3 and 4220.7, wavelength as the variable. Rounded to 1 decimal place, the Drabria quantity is 1.5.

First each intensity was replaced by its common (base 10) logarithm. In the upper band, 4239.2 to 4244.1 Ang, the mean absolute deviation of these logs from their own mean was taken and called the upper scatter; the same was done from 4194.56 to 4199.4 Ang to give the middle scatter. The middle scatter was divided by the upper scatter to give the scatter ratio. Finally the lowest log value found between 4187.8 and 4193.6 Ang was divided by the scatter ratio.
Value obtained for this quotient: 0.62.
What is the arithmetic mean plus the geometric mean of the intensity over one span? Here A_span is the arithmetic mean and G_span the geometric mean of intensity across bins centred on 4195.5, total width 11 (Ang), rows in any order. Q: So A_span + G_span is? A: 13.6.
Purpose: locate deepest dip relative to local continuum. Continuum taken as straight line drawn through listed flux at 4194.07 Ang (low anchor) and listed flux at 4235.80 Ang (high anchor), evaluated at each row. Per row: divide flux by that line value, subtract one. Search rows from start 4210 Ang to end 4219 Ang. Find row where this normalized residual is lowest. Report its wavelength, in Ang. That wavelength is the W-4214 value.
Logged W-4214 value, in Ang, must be 4218.28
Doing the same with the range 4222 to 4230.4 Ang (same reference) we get 4222.17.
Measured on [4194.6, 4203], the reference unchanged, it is 4196.97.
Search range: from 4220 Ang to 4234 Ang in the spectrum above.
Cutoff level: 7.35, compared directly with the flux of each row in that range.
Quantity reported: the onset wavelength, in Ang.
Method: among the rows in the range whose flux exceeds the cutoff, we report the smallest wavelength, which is 4231.90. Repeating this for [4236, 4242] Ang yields 4236.78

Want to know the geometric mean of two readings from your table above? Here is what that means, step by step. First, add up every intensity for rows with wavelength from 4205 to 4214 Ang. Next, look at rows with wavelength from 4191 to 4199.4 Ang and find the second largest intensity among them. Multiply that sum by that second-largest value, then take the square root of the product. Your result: 20.4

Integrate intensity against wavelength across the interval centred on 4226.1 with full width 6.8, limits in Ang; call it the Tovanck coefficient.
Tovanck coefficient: 46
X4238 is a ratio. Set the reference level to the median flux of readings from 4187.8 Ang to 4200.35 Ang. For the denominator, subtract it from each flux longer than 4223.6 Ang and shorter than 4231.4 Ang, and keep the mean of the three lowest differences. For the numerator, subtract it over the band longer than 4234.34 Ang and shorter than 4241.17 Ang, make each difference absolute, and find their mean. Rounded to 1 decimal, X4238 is -10.1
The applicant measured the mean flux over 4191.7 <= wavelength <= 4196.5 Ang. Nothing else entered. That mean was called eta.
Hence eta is 6.5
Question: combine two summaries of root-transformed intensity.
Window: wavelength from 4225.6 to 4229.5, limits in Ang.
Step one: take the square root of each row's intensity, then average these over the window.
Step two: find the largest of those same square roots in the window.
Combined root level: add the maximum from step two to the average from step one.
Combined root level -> 5.27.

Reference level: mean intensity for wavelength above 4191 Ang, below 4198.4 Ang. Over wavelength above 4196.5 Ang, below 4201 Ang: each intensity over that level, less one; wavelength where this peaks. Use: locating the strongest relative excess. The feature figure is 4200.83 Ang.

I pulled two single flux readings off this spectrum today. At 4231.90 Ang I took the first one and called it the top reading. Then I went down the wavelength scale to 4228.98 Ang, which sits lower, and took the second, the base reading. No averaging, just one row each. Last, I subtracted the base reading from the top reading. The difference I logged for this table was 0.44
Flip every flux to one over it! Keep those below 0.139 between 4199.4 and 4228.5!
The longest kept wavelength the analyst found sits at 4203.74 Ang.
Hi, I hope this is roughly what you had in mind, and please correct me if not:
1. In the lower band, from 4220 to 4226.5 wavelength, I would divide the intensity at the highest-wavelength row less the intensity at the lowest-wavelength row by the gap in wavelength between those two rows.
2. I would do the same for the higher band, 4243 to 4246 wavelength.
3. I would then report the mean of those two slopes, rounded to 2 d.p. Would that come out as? 0.16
